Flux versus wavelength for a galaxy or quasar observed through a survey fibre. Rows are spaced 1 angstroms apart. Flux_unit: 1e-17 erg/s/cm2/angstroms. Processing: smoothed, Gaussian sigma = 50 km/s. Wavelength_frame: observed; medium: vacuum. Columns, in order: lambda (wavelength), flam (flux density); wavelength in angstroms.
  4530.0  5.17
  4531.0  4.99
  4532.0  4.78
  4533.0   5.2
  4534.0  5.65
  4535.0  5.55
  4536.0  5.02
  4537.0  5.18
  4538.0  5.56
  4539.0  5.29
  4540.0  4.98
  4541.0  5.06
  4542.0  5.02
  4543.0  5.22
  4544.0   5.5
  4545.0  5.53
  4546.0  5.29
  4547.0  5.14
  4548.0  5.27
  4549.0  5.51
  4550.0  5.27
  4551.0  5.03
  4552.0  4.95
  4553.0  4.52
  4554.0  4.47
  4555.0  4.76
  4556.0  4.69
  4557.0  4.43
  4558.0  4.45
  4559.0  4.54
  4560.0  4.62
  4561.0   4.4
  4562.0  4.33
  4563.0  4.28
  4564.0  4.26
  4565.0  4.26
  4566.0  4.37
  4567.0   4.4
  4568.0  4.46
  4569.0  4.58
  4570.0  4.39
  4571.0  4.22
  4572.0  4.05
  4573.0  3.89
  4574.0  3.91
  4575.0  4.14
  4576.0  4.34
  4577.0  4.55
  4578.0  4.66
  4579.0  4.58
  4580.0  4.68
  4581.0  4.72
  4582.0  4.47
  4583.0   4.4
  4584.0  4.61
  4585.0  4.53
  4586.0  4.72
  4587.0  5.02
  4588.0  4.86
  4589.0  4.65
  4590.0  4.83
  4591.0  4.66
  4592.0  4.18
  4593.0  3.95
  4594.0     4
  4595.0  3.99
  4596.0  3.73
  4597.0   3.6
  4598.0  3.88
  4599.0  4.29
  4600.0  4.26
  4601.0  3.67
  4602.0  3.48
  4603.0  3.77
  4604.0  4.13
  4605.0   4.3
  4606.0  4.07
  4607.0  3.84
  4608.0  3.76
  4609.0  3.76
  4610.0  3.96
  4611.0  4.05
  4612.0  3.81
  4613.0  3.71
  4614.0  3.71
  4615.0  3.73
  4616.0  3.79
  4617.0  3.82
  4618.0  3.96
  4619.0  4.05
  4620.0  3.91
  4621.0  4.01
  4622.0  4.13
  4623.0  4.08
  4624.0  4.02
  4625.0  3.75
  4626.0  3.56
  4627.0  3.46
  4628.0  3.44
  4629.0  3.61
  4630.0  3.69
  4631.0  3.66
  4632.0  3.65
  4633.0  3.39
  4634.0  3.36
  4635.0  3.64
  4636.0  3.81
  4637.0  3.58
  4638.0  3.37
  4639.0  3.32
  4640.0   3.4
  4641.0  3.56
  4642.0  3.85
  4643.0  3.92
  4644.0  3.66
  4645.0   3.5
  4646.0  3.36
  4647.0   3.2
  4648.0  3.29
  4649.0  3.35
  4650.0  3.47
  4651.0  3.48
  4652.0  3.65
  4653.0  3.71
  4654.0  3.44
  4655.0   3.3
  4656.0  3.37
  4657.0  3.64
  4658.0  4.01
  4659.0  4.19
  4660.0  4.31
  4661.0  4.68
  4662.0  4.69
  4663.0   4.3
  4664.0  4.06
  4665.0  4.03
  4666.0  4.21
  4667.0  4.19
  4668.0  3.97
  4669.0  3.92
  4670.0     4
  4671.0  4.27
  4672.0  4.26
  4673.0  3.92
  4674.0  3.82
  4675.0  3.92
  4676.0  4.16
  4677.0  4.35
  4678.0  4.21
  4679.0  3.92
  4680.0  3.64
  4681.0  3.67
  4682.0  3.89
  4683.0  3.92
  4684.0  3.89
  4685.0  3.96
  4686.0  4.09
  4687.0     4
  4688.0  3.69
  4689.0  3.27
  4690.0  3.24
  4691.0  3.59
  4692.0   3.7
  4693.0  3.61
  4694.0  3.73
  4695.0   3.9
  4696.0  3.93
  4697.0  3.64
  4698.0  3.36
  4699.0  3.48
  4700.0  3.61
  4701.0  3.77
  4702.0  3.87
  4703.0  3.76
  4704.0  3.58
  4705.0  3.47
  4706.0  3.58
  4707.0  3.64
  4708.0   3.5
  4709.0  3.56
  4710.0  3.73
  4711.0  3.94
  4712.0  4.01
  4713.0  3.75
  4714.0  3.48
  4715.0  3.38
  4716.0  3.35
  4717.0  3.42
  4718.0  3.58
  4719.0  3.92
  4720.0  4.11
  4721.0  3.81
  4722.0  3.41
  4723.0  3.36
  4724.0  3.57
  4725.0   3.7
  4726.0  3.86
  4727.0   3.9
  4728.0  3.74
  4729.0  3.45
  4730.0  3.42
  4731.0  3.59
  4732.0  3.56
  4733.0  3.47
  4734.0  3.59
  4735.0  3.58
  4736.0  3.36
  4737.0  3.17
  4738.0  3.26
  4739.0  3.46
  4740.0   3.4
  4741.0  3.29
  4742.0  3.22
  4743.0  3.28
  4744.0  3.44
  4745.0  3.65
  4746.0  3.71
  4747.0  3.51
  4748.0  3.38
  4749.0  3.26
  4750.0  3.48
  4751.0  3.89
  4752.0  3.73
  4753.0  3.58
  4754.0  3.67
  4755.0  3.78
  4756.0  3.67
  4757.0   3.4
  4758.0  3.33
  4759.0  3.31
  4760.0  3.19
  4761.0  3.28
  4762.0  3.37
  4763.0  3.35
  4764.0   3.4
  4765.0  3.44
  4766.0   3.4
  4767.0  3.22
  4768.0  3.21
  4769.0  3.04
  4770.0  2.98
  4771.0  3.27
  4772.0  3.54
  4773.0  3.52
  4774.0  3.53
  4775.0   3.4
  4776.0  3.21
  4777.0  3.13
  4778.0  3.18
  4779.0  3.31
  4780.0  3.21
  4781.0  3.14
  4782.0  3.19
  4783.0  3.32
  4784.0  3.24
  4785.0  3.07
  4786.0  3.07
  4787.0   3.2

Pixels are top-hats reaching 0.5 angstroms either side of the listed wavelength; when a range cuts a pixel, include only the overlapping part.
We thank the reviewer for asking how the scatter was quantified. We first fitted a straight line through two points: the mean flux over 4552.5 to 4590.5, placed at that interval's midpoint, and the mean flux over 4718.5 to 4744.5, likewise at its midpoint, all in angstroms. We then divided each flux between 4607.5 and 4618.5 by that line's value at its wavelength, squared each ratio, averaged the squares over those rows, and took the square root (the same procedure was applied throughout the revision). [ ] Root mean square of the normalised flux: 0.90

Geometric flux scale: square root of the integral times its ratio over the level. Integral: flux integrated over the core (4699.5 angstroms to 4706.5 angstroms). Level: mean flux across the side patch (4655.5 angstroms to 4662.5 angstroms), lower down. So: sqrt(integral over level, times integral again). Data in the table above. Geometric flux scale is 12.6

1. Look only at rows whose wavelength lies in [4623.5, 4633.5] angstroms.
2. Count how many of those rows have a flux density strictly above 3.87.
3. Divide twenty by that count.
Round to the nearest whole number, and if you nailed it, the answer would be 20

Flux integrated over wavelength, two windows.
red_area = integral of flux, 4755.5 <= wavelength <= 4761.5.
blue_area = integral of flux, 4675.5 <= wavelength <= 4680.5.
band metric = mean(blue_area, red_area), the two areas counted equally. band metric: 20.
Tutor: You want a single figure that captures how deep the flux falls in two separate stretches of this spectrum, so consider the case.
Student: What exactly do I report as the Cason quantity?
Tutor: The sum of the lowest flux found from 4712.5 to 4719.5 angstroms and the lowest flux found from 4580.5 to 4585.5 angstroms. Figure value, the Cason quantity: 7.75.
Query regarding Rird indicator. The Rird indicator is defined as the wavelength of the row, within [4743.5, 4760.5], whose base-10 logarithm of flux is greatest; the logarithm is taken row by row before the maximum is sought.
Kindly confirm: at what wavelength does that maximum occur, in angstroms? 4751.0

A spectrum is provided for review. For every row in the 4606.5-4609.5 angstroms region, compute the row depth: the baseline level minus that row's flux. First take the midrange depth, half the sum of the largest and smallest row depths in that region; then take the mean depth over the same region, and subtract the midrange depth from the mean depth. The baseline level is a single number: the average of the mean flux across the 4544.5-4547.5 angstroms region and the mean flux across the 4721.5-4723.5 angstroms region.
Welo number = 0.013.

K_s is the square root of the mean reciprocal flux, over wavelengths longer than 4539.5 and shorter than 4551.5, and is 0.44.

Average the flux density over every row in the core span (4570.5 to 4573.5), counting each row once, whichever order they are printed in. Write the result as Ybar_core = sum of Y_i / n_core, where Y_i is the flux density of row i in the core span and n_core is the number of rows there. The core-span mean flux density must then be 4.05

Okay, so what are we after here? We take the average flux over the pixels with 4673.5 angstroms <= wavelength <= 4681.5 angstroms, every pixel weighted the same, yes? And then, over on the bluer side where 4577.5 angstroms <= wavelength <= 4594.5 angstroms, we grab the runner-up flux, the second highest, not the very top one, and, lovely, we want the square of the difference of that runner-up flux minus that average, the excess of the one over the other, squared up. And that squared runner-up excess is 0.81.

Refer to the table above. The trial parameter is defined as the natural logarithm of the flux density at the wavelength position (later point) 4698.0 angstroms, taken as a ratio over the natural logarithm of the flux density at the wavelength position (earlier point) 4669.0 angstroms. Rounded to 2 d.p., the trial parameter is 0.89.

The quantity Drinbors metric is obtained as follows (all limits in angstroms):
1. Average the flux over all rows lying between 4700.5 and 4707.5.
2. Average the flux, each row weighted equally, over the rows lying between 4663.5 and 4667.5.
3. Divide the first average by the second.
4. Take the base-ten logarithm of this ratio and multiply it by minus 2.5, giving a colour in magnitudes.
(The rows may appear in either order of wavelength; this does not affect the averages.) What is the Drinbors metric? 0.13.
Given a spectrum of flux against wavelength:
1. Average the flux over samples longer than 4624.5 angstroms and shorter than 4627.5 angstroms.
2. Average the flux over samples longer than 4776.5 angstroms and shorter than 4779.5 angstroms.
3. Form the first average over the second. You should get 1.12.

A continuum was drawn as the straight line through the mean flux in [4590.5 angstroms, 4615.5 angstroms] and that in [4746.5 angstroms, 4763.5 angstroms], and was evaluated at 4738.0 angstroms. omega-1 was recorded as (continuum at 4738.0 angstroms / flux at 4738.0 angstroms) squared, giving 1.17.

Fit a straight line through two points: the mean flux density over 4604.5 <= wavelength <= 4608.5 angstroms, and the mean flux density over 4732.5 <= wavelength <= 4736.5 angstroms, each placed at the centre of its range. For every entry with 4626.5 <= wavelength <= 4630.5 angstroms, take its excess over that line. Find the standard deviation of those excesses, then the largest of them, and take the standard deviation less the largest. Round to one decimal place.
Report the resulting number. 0.3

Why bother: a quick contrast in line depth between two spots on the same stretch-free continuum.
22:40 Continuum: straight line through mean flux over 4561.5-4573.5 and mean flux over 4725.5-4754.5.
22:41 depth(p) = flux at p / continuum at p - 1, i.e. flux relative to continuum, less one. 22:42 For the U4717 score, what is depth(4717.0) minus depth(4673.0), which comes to -0.08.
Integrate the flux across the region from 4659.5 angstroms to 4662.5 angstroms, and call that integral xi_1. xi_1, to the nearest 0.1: 13.7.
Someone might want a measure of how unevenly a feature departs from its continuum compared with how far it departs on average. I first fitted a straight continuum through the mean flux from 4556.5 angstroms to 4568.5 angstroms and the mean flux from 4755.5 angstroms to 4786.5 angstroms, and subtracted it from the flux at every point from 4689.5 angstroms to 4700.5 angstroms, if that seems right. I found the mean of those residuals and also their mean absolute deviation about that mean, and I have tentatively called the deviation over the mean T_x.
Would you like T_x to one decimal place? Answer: -2.0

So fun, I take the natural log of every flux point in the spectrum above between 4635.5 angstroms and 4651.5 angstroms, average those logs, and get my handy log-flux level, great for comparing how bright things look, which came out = 1.25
